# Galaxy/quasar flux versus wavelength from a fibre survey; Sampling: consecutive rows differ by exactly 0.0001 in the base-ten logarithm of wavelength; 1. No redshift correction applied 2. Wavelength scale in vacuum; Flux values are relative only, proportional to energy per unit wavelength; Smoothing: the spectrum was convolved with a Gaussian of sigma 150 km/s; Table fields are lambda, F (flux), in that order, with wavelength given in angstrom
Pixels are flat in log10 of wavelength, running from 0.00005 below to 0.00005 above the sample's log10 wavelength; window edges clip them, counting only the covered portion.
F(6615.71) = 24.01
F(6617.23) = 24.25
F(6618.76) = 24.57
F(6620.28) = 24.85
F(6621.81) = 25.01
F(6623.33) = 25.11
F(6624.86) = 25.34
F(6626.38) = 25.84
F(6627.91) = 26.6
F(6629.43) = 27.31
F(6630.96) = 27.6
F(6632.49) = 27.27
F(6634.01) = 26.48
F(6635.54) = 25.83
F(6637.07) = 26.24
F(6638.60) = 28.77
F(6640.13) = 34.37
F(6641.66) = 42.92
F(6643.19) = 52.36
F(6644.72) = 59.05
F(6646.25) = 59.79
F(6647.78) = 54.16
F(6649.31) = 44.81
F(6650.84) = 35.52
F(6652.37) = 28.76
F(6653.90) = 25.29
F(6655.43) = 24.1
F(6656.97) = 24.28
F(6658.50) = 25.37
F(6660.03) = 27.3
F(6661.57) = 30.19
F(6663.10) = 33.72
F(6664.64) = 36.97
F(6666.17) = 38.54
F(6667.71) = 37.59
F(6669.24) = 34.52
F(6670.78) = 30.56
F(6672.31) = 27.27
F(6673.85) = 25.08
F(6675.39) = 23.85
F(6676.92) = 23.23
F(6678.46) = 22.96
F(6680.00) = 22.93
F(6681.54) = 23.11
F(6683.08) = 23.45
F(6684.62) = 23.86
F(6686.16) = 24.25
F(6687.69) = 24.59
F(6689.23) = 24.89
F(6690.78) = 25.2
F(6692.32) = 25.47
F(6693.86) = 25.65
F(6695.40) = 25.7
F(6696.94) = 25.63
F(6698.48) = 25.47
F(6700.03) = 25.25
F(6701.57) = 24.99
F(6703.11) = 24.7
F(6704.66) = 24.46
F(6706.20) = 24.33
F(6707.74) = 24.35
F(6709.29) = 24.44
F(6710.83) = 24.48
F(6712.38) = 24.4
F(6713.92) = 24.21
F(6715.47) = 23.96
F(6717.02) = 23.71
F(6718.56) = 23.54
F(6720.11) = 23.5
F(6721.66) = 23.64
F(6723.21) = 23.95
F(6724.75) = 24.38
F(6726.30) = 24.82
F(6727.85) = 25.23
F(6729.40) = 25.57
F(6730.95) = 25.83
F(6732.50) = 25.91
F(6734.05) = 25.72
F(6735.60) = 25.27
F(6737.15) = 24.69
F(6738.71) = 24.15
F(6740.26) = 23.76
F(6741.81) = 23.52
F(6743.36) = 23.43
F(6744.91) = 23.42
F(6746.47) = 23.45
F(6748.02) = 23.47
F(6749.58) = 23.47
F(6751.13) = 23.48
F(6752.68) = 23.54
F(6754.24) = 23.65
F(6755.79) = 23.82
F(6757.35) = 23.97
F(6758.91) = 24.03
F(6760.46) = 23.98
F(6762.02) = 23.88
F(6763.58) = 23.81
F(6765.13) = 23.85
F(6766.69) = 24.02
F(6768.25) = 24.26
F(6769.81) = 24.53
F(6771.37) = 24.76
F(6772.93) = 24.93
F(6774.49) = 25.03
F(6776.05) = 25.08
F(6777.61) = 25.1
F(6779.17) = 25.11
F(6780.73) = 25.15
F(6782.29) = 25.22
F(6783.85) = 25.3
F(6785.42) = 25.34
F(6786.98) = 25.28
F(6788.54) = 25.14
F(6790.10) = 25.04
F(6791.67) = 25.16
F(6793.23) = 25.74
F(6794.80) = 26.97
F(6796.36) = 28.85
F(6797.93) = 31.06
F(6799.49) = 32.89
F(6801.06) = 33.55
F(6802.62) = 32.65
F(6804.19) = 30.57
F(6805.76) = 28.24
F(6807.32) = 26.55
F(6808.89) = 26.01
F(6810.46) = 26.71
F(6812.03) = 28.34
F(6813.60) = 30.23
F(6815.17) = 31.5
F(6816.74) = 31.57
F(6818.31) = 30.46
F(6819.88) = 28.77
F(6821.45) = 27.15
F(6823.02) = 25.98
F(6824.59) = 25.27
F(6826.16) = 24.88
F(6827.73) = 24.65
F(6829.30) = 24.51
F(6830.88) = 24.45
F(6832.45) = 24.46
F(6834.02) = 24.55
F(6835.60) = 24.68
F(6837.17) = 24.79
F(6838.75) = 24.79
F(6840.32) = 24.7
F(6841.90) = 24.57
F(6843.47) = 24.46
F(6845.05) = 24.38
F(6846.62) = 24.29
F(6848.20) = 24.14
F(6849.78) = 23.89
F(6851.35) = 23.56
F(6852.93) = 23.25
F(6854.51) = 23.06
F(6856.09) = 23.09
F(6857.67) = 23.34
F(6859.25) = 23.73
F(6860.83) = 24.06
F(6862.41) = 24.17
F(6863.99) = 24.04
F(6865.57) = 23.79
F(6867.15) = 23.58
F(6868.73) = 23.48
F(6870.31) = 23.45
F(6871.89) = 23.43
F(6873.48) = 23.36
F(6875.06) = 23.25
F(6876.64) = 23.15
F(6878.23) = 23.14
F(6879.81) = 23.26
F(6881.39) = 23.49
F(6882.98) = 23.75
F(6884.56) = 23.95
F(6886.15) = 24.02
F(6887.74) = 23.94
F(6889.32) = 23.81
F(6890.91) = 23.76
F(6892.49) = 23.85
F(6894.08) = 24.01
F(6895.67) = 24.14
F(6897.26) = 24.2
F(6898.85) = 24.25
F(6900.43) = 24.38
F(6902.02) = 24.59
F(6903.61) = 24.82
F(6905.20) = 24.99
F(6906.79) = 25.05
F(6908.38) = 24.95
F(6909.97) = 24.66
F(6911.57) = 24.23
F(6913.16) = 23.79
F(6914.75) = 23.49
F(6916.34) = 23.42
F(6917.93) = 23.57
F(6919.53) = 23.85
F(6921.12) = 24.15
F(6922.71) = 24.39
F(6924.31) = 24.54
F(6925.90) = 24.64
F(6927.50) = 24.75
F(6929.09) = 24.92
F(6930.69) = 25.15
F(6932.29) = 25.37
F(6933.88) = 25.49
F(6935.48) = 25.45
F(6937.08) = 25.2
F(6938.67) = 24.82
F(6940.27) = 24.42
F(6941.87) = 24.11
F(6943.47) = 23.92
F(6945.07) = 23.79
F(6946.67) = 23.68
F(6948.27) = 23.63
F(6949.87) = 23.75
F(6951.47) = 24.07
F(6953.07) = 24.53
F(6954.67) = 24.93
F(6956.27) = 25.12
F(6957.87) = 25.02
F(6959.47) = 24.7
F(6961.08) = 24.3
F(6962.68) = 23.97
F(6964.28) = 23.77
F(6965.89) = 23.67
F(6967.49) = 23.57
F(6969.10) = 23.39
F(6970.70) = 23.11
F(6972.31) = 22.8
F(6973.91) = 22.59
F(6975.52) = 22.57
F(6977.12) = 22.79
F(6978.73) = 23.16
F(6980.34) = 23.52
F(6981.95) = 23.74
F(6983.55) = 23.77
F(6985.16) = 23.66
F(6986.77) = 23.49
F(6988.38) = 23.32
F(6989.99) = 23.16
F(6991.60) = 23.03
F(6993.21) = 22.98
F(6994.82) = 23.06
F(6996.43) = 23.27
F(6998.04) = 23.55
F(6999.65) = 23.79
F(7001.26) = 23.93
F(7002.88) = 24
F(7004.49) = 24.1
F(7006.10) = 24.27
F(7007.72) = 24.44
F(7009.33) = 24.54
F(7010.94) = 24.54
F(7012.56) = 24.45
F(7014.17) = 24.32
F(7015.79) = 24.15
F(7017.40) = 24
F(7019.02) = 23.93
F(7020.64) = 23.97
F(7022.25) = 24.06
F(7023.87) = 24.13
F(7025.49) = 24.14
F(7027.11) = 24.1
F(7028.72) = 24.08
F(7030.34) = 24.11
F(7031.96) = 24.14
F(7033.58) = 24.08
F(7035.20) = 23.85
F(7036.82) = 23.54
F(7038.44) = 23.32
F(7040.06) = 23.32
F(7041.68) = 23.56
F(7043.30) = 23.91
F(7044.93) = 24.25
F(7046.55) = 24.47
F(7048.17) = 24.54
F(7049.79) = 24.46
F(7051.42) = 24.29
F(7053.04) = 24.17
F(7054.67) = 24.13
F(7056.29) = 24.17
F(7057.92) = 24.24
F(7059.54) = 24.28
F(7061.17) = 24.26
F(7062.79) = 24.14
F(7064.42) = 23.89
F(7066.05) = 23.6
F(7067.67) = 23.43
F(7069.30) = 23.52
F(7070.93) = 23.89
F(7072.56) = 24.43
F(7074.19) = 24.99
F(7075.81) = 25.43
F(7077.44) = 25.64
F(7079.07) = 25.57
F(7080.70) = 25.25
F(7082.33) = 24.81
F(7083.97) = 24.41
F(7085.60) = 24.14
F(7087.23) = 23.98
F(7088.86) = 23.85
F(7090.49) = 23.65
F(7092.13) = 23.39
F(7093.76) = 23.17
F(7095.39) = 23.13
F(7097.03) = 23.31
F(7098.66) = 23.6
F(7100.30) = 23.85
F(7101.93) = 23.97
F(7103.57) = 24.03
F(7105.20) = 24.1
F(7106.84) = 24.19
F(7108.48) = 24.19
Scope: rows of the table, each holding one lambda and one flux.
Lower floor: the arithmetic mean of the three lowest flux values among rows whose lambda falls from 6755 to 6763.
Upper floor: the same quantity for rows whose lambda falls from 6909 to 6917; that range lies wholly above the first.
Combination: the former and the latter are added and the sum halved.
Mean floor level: 23.7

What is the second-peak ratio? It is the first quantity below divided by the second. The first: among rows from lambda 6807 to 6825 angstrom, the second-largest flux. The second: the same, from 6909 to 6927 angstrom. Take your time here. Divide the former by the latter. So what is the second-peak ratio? 1.28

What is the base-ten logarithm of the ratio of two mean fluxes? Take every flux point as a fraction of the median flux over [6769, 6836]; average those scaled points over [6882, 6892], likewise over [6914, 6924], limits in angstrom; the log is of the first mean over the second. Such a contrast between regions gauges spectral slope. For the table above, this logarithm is 0.00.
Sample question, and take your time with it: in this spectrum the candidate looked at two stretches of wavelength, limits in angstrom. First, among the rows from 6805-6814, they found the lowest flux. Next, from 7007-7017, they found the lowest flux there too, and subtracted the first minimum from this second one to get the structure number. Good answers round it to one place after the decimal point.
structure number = -1.9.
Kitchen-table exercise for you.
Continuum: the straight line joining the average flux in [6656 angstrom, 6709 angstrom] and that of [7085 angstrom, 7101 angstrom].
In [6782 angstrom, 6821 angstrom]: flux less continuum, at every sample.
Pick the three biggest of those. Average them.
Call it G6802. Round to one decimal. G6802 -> 7.2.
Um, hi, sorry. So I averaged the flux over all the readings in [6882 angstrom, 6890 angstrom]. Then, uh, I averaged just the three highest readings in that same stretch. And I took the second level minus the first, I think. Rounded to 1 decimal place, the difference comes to 0.1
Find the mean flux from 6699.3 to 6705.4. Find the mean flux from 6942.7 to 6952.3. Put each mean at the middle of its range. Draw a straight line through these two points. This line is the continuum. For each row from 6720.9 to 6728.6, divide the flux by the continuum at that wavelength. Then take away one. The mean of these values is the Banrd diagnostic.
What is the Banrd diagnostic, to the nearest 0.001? -0.014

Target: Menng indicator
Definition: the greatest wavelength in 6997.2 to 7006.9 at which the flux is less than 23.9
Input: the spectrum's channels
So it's 6999.65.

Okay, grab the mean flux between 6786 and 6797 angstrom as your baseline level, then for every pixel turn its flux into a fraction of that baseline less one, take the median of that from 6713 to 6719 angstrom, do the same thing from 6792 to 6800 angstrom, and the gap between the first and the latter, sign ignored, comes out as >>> 0.19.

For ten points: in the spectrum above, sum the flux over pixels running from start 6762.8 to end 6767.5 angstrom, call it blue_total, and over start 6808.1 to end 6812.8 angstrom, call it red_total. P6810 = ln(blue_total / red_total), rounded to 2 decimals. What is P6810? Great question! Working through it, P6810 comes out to -0.12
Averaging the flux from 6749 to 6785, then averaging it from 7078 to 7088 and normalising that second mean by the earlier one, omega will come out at 1.01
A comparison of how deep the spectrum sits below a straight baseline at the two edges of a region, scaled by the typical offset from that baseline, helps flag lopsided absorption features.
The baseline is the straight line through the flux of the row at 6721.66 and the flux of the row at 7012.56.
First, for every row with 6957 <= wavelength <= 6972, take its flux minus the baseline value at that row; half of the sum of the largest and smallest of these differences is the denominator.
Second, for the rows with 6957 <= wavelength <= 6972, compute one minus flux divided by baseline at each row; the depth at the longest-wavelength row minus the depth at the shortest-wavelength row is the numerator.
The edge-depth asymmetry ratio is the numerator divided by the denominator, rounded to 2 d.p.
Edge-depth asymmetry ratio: -0.32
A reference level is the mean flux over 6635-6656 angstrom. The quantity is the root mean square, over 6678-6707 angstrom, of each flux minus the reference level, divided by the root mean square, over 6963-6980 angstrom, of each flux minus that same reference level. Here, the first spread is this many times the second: 0.91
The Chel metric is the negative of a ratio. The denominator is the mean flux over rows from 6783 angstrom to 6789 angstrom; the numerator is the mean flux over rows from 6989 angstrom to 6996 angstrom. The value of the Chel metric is -0.91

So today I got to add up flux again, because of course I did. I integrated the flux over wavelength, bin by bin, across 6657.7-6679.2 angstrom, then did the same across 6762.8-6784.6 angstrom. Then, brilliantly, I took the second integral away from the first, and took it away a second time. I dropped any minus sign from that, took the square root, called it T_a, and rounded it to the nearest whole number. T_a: 21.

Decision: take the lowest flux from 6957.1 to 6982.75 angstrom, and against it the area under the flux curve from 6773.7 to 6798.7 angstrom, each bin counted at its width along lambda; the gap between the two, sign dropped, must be 625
